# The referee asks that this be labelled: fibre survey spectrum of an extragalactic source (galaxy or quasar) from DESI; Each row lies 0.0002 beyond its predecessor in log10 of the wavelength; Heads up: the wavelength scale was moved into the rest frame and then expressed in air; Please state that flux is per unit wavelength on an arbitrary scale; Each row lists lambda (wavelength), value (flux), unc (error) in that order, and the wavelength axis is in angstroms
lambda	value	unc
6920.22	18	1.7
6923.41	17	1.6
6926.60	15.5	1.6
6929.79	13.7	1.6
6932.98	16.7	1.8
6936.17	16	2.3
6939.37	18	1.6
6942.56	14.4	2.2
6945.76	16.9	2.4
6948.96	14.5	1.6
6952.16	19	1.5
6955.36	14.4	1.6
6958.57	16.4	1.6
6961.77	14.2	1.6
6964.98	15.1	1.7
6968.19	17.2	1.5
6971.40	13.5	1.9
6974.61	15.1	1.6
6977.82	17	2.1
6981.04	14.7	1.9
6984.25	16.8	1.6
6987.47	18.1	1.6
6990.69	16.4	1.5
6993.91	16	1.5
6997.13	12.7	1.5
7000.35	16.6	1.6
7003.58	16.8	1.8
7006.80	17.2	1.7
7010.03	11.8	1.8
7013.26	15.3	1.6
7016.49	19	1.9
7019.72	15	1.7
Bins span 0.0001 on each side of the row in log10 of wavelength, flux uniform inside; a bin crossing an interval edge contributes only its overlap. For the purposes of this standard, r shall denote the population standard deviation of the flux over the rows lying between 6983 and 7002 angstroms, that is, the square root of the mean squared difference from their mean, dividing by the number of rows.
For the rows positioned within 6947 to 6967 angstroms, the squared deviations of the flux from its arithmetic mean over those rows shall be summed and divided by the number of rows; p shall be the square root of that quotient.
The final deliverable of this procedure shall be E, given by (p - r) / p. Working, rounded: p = 1.7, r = 1.7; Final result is 0.0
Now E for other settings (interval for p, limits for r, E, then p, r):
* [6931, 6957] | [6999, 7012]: -0.4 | 1.6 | 2.2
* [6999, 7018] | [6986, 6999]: 0.1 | 2.2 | 2.0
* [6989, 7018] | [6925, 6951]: 0.4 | 2.1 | 1.4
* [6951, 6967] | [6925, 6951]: 0.2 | 1.8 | 1.4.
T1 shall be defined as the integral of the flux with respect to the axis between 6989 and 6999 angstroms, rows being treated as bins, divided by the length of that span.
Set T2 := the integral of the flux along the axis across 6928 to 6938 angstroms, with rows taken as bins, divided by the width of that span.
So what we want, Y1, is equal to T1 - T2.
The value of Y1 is -0.4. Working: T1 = 15.1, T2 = 15.5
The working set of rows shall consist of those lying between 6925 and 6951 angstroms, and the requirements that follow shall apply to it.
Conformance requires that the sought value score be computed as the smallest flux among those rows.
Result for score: 13.7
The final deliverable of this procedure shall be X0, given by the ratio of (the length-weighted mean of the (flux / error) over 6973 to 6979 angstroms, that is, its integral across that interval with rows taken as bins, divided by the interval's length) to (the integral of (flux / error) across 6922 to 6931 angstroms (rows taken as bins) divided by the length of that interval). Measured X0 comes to 0.91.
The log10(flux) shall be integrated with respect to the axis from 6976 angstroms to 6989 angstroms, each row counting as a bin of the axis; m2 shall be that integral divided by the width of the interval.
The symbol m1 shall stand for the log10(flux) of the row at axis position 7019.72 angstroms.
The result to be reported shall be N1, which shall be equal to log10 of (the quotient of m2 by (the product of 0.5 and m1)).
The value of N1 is 0.317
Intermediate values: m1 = 1.18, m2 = 1.22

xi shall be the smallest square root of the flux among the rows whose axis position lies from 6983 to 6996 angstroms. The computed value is 4.00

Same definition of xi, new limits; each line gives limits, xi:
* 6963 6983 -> 3.67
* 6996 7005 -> 3.56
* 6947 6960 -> 3.79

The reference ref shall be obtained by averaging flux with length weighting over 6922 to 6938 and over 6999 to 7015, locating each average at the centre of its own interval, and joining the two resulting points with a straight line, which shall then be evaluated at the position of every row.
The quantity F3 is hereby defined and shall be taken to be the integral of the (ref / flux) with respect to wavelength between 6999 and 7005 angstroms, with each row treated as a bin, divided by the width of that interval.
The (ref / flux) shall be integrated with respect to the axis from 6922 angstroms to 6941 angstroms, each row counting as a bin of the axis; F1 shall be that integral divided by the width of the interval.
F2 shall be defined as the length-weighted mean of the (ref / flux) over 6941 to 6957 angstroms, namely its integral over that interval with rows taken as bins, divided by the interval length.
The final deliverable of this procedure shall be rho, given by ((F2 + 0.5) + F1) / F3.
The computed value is 2.68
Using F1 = 0.99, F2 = 1.005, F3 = 0.93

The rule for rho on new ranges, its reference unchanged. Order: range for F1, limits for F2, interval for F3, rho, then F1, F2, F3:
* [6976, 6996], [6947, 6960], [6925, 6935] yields 2.36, 0.96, 0.989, 1.04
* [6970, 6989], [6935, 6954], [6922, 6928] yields 2.53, 0.99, 0.968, 0.98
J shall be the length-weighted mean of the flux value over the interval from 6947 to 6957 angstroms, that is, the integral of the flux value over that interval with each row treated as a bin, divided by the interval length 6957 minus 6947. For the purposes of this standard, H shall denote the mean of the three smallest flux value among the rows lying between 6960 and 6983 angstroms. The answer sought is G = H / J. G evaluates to 0.884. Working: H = 14.13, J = 16.00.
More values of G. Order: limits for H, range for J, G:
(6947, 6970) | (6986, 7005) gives 0.894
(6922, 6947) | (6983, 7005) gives 0.898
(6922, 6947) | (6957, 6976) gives 0.953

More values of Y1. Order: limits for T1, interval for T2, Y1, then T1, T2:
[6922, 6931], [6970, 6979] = 0.3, 15.4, 15.2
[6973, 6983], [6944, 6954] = -1.1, 15.6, 16.7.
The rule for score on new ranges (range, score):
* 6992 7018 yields 11.8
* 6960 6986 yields 13.5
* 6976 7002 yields 12.7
